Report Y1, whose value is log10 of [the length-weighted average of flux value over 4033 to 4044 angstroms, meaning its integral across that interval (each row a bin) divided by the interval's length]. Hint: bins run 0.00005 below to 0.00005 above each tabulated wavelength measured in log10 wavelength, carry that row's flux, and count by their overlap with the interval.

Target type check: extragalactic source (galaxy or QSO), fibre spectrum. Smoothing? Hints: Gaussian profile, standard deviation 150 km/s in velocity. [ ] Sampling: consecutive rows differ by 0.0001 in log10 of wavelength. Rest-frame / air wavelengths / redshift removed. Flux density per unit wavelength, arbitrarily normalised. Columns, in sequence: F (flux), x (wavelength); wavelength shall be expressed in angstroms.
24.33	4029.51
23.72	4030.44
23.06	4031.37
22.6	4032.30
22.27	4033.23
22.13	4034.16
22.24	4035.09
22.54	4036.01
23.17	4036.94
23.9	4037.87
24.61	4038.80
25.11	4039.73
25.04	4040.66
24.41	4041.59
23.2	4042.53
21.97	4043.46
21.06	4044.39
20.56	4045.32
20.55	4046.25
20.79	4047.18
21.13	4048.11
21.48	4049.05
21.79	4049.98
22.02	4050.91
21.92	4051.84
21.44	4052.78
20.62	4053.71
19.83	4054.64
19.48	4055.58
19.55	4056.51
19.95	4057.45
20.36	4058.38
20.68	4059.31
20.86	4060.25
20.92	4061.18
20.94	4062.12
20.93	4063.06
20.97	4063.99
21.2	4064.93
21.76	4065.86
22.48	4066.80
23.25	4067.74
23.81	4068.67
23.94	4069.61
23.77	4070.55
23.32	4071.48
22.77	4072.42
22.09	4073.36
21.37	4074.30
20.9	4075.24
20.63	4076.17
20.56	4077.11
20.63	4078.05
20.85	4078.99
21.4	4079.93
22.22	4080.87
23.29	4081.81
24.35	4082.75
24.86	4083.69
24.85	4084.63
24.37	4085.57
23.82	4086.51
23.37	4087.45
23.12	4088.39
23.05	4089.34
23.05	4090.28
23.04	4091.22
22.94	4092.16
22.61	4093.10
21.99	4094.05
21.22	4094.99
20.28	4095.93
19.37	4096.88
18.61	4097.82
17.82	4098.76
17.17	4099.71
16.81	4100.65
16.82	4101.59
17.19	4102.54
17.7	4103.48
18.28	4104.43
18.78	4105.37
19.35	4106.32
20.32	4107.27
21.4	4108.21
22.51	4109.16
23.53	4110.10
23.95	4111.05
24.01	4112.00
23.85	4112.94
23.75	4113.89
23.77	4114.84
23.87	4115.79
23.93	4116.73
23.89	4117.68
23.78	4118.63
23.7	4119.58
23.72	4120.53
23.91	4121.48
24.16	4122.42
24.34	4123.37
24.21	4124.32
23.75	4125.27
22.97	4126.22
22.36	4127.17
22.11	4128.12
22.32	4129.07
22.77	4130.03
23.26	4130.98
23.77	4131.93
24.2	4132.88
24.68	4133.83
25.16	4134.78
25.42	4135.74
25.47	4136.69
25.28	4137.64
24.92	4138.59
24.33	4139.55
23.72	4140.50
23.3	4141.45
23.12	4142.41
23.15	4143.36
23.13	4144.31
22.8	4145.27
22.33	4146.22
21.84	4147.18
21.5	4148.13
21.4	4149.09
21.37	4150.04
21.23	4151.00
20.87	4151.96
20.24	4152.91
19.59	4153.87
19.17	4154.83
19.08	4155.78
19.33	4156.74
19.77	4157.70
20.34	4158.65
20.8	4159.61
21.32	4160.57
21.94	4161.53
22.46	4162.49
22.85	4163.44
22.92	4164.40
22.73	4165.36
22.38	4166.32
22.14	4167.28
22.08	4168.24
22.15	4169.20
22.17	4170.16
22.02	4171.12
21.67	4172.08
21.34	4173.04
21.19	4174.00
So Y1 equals 1.37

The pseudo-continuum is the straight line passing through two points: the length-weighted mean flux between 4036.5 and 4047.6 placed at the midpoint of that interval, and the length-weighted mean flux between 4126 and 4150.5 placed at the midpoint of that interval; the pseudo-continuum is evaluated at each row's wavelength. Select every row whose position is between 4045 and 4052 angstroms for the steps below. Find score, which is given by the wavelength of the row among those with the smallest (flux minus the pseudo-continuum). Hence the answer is 4046.25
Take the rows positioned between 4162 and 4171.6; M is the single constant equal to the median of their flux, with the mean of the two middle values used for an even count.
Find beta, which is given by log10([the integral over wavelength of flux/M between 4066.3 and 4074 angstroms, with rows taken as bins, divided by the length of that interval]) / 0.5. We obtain 0.03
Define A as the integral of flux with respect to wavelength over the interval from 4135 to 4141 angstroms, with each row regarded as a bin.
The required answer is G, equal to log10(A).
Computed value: 2.17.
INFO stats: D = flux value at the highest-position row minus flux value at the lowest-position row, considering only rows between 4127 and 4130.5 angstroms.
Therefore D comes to 0.4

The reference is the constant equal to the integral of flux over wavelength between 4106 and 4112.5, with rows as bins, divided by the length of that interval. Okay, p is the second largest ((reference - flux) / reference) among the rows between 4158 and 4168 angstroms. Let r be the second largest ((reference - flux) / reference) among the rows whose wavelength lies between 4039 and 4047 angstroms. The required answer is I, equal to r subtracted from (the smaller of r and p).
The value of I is -0.01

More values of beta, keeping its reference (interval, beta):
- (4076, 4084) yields -0.01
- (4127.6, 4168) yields 0.00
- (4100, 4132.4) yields 0.00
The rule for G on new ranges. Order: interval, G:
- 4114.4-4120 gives 2.13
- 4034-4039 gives 2.06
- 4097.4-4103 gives 1.99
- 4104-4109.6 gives 2.05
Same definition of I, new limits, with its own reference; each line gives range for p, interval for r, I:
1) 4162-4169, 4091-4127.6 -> -0.24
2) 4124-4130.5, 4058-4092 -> -0.08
